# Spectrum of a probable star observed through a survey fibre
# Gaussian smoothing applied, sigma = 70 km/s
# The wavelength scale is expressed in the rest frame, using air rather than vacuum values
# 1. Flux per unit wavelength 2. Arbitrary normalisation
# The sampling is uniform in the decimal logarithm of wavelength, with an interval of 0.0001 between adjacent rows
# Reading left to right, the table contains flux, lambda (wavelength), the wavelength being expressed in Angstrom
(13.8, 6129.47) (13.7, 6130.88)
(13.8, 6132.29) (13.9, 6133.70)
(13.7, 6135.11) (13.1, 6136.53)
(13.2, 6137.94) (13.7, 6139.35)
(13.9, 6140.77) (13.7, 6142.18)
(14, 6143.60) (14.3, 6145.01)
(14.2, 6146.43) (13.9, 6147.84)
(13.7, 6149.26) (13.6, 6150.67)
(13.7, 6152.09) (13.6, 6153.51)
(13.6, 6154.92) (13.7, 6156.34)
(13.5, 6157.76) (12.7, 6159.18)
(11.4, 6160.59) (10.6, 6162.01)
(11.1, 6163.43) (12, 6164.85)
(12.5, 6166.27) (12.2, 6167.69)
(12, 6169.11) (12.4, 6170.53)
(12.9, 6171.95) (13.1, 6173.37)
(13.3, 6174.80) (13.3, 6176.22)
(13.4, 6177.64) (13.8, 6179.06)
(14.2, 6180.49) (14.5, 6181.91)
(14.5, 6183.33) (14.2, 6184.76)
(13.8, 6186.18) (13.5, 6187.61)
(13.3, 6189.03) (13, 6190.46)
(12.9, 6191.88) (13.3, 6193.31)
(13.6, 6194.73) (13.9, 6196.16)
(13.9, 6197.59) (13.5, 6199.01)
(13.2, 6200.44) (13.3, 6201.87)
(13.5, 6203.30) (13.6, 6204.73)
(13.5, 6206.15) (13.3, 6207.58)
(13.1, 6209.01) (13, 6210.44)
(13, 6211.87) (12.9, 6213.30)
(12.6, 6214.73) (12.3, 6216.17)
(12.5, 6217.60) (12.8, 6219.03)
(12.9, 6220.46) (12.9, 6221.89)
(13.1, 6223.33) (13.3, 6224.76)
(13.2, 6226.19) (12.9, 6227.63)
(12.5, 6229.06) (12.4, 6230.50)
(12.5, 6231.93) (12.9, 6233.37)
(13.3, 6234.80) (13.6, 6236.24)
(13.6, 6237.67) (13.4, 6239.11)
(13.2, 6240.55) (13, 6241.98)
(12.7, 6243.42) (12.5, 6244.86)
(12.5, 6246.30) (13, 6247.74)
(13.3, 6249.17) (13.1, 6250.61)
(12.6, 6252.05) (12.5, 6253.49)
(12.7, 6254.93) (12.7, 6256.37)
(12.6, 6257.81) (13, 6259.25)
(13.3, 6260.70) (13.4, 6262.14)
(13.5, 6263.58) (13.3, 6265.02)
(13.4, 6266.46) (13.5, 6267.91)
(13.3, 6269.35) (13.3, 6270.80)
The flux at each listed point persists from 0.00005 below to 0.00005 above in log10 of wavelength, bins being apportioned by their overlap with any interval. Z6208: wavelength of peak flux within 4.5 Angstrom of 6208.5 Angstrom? 6204.73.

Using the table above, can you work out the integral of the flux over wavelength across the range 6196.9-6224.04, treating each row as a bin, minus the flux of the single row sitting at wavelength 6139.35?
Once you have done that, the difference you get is 342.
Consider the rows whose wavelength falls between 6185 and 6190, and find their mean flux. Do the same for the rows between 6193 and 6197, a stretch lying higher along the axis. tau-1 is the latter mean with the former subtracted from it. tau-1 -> 0.07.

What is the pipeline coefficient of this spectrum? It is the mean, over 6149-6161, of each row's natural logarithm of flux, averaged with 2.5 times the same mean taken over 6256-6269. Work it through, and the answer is 4.52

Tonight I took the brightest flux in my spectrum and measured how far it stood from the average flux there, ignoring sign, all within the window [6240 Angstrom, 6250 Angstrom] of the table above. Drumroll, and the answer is 0.41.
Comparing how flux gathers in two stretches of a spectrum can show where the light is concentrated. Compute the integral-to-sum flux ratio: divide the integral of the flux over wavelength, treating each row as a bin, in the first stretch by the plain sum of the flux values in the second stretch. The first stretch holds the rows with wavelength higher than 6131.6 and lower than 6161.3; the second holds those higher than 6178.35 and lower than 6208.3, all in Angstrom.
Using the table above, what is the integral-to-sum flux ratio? 1.41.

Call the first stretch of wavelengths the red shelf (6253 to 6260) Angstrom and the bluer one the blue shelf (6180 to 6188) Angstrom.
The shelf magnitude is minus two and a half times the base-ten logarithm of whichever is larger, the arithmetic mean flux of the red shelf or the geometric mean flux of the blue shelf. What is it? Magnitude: -2.87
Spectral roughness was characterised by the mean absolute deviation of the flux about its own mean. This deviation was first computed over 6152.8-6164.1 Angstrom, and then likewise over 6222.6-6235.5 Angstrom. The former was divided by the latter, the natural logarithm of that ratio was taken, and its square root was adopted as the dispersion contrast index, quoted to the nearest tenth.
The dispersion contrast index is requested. 1.2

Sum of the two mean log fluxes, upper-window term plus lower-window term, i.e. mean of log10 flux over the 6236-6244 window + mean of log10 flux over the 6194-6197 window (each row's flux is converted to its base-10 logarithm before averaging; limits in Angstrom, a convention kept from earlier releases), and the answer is 2.26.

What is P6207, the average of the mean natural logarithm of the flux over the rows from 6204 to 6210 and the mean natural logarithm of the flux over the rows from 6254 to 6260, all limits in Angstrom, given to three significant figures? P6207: 2.57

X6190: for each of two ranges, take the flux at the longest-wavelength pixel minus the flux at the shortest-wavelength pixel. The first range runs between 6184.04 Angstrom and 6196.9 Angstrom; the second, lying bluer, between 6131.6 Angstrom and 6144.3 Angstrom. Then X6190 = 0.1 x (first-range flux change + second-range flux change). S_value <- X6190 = -0.01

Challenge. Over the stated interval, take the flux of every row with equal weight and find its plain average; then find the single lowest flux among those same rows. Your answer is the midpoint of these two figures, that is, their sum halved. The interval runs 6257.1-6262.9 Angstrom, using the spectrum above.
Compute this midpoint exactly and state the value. 12.8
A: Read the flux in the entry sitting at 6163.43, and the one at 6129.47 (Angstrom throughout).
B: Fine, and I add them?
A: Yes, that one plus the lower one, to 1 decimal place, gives 24.9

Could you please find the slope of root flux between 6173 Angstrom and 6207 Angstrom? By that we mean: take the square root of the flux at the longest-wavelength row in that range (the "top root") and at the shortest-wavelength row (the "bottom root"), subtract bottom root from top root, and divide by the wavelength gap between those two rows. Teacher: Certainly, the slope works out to 0.0017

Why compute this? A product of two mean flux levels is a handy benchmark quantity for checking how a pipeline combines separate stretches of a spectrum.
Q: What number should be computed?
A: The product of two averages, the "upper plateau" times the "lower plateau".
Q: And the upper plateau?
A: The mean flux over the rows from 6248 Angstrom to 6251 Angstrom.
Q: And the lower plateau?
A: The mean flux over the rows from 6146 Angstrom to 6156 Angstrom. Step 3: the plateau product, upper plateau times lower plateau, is 182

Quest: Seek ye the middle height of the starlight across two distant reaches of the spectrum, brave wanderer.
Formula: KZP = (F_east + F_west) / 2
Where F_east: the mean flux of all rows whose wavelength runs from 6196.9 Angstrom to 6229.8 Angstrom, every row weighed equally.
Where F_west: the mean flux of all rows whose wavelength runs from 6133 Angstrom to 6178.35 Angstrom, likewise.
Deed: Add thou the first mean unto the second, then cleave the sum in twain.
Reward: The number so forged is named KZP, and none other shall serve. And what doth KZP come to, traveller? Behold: 13.1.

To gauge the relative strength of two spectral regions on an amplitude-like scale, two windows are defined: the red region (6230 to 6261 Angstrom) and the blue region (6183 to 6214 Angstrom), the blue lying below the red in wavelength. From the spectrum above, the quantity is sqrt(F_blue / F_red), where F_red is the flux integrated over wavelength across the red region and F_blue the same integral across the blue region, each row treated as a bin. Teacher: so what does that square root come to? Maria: 1.02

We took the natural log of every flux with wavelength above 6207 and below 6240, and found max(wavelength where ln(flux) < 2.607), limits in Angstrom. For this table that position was 6239.11 Angstrom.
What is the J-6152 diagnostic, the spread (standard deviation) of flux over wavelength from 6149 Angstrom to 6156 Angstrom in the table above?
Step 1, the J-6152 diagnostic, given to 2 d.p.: 0.05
